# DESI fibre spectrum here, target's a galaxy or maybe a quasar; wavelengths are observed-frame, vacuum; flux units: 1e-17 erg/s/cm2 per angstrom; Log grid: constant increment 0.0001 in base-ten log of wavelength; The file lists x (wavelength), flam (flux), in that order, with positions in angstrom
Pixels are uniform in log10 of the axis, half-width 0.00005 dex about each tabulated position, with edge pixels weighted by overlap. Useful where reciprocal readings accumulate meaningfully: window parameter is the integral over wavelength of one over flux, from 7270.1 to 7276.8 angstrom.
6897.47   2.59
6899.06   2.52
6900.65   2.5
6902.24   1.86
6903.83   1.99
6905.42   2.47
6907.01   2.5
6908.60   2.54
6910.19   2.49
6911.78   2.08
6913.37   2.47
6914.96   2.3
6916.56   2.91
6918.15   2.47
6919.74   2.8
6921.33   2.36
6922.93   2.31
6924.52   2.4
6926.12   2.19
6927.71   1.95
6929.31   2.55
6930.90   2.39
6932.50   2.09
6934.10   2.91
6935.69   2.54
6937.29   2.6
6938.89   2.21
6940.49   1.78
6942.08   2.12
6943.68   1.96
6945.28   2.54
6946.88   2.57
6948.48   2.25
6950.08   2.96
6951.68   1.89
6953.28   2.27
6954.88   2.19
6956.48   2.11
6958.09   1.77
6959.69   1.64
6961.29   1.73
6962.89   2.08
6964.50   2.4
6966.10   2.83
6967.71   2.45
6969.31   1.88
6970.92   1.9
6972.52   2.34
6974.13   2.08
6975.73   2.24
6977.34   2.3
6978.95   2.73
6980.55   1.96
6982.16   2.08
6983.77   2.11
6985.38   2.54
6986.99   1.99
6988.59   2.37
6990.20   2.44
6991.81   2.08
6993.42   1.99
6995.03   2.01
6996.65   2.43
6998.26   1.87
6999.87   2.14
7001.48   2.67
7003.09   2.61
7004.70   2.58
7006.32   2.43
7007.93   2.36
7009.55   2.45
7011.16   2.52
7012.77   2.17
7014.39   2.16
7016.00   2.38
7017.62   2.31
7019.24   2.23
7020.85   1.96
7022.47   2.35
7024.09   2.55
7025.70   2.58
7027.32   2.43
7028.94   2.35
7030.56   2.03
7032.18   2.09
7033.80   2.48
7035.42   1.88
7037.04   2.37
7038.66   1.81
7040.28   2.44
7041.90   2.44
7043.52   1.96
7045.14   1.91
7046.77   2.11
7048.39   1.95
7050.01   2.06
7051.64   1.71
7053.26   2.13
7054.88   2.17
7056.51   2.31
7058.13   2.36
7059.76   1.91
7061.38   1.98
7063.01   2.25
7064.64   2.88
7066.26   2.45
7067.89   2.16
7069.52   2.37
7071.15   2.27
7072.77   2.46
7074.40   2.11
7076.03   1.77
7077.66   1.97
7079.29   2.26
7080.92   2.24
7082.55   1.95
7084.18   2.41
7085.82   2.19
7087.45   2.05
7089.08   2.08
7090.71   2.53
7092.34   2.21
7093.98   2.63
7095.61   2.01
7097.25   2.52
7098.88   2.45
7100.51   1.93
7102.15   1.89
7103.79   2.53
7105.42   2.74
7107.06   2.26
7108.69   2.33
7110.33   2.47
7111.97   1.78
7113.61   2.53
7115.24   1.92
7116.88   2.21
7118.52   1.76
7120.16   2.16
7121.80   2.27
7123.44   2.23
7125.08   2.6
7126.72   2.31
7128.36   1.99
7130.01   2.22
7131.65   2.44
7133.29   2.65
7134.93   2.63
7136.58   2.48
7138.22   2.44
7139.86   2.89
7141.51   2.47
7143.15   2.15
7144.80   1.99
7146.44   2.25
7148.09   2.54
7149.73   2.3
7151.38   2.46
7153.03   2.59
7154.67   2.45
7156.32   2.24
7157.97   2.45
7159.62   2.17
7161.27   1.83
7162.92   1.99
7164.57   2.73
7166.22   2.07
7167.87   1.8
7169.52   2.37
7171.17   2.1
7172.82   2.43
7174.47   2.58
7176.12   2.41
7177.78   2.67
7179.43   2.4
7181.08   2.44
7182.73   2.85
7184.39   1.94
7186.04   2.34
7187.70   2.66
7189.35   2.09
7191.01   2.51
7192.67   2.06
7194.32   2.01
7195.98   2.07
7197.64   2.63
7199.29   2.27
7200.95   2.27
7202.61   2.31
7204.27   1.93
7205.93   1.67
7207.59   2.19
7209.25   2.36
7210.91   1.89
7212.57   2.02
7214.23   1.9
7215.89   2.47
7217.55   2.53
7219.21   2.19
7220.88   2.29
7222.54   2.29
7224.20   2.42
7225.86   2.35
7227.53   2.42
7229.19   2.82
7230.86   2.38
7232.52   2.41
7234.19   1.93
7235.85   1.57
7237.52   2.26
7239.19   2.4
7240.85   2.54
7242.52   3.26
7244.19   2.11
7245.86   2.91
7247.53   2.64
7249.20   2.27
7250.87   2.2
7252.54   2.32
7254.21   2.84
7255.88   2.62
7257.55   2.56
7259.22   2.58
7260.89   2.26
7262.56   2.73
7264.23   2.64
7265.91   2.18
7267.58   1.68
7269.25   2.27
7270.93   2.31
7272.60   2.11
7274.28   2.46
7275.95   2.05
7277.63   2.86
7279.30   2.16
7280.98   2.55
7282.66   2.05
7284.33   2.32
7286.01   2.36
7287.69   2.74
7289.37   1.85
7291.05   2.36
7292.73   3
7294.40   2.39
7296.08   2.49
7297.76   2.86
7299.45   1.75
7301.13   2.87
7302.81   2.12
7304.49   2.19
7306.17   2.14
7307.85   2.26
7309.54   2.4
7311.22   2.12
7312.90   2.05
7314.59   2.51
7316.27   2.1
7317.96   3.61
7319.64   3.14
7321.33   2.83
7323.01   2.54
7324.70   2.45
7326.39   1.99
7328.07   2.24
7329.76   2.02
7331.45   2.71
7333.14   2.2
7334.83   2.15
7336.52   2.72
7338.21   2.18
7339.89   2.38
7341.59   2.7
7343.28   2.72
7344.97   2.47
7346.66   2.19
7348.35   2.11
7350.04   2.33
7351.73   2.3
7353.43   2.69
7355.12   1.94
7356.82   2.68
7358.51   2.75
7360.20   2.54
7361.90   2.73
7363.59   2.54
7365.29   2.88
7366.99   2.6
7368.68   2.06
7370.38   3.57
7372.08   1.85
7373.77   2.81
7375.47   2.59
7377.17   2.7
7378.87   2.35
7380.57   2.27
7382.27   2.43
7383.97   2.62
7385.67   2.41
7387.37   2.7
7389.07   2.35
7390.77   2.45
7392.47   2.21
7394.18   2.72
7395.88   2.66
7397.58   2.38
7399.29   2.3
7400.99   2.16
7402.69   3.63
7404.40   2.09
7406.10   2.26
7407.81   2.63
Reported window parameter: 3.02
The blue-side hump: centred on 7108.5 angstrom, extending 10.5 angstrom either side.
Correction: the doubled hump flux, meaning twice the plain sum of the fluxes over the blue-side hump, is 57.6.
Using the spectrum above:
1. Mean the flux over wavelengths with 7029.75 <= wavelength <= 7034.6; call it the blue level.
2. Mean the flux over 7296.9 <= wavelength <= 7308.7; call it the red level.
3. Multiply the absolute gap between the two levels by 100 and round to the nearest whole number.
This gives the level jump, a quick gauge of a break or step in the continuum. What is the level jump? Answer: 11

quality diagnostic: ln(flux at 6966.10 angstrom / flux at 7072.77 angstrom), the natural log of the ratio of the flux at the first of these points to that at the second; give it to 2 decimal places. 0.14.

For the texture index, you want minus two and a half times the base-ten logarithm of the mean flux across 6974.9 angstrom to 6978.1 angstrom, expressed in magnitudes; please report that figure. -0.890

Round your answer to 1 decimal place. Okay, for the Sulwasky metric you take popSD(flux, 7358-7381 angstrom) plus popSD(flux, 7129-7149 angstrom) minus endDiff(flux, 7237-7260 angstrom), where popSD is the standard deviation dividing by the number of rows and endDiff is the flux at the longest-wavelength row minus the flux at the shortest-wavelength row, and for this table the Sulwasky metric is 0.3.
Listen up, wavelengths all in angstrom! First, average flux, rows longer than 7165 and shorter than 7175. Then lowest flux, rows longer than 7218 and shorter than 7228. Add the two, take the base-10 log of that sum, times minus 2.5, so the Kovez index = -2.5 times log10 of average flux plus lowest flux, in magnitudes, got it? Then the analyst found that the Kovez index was -1.61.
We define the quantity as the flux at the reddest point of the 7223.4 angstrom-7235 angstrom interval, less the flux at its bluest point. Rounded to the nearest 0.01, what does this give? -0.49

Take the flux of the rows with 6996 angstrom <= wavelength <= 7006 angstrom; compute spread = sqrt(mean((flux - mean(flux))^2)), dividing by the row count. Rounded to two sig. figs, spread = 0.29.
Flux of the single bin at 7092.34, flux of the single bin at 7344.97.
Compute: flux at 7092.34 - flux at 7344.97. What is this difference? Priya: -0.26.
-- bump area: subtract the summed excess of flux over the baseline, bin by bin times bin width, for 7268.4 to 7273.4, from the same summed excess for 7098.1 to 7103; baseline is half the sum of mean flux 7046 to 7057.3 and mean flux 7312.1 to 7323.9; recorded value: -0.67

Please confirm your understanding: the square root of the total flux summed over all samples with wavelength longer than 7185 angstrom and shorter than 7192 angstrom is 3.10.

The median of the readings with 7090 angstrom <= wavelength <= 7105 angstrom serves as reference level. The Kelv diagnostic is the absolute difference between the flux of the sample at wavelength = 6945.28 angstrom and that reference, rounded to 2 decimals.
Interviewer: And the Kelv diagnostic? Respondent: 0.09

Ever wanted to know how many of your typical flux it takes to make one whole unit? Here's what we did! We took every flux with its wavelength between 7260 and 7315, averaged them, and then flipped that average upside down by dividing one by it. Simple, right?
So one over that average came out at 0.428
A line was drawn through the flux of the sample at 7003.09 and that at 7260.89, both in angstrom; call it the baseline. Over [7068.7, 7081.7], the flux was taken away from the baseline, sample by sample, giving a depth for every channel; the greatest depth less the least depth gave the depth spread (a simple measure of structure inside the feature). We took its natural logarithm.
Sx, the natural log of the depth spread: -0.38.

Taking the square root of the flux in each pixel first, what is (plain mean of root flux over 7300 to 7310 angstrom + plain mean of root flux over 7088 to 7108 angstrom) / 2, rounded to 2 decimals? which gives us 1.52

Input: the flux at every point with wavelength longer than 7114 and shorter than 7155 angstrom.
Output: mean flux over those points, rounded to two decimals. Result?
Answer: 2.34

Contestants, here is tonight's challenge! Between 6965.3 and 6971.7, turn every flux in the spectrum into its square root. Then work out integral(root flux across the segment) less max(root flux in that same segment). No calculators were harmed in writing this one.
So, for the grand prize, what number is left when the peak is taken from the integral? 7.9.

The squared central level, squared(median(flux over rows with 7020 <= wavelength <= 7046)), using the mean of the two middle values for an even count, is 5.5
